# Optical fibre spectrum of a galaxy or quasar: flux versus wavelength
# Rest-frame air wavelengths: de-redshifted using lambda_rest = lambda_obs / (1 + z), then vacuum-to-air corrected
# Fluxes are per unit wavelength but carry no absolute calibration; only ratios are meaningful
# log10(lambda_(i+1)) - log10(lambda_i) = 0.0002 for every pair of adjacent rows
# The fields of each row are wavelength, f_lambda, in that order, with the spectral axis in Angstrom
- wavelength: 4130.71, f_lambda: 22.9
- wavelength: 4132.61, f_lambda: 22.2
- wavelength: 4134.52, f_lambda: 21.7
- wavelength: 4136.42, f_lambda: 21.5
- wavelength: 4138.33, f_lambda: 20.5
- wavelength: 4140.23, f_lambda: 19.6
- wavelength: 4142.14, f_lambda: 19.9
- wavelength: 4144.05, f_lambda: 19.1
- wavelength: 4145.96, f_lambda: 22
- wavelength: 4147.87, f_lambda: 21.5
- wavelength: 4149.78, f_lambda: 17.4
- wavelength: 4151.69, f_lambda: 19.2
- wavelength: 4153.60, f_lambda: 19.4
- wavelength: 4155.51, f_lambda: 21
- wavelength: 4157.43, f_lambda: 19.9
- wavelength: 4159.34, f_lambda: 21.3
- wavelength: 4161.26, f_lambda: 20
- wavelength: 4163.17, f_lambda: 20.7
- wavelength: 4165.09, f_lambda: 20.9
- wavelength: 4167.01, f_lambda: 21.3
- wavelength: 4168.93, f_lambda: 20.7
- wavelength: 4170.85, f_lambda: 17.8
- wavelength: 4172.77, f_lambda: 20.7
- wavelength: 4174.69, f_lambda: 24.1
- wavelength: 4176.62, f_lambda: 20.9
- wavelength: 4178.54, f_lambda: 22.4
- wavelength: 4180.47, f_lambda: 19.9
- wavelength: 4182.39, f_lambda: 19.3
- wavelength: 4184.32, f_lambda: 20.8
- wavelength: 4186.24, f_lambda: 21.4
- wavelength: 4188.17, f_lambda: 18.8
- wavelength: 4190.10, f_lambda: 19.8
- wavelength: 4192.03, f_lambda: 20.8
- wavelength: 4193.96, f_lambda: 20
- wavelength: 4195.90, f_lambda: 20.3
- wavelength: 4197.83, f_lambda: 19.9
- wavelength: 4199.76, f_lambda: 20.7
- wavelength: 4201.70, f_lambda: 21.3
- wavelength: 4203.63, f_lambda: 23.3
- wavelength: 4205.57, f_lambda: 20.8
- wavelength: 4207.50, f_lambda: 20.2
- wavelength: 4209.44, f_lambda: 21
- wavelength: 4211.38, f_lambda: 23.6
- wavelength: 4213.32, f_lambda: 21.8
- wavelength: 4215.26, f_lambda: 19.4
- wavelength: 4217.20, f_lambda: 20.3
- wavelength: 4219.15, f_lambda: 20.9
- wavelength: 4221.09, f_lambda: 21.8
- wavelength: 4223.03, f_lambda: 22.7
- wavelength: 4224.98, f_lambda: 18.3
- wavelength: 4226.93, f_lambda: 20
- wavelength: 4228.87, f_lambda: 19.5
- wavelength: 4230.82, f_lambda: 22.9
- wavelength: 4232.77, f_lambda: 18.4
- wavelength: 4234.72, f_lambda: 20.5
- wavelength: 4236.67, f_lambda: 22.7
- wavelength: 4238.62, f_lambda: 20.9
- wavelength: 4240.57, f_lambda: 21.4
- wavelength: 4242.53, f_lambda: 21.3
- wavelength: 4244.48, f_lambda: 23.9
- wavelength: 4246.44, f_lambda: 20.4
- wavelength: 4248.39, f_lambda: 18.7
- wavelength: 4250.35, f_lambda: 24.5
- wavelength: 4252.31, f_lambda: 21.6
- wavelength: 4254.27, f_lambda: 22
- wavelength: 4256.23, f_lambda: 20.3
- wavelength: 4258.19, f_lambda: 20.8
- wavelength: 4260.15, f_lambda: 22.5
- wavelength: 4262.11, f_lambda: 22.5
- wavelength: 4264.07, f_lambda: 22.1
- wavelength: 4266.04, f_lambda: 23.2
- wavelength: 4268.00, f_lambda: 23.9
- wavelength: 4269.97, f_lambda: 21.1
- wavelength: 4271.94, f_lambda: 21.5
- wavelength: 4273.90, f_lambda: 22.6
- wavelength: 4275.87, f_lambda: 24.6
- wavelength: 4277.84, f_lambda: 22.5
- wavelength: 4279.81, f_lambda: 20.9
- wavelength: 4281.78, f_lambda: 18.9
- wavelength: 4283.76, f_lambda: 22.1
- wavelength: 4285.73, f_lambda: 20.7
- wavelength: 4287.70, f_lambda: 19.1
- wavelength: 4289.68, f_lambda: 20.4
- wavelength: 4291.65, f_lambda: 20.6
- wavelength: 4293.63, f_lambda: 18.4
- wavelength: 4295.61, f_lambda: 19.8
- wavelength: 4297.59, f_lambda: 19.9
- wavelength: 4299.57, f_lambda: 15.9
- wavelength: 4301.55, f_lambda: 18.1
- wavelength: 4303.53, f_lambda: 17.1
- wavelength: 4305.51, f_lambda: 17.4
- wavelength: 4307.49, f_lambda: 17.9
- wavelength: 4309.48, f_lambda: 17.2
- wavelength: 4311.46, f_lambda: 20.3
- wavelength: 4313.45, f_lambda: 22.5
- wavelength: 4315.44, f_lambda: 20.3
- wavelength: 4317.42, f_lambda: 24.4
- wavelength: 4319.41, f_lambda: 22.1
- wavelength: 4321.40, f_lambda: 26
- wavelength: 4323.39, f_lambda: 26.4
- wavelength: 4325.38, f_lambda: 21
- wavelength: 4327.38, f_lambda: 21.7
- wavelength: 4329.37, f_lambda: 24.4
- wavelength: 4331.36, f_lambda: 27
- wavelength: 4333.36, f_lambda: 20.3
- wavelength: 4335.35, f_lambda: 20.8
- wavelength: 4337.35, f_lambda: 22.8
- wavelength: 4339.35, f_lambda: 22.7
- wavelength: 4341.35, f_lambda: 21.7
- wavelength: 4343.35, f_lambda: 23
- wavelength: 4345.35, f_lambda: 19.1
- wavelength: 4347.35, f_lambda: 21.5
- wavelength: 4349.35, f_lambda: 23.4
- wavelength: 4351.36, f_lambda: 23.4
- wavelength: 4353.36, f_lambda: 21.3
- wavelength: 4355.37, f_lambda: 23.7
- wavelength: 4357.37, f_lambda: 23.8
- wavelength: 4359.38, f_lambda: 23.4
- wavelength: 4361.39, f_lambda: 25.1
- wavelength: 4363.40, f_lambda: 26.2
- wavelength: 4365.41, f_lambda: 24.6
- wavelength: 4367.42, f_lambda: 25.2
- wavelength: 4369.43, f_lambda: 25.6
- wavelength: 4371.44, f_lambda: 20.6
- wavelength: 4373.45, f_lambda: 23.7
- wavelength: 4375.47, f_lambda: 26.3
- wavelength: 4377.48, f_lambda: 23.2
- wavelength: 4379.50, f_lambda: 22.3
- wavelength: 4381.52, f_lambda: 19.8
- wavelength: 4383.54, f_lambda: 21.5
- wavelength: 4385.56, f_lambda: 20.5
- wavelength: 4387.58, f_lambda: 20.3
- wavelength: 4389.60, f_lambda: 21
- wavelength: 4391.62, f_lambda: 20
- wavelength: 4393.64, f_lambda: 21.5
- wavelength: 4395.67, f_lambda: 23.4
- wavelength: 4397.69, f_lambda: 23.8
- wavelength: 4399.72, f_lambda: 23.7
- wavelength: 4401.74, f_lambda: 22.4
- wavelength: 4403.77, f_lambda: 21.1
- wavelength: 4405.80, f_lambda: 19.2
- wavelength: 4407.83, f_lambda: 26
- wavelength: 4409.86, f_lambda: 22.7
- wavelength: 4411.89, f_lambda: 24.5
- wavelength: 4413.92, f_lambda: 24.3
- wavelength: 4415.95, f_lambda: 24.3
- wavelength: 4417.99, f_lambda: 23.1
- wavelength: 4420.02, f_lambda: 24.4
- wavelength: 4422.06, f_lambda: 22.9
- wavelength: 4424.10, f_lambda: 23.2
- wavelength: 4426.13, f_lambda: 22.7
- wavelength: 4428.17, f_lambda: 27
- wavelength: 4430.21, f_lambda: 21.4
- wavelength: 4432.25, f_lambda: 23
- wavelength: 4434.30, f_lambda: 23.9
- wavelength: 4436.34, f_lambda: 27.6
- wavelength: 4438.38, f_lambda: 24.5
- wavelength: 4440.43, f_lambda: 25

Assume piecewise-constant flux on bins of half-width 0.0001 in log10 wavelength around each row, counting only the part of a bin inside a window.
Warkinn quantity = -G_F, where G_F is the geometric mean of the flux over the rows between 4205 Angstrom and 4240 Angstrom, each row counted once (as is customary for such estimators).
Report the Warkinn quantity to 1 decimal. -20.8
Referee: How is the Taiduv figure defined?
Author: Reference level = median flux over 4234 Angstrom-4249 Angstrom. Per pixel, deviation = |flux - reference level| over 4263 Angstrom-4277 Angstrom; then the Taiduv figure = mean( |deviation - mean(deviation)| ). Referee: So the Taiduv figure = 1.0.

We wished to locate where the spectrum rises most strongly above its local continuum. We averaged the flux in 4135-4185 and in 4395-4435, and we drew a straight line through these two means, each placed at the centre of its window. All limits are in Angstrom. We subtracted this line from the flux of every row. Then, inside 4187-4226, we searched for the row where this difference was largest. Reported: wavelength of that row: 4211.38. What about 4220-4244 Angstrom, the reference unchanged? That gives 4230.82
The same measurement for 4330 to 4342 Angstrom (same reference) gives 4331.36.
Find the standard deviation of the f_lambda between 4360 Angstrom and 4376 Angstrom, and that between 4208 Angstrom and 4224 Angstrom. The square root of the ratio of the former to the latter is 1.18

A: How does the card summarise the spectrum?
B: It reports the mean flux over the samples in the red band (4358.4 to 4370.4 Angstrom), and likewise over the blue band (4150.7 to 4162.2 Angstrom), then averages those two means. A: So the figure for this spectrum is 22.6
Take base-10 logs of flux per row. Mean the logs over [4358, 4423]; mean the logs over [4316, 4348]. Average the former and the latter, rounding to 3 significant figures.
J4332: 1.36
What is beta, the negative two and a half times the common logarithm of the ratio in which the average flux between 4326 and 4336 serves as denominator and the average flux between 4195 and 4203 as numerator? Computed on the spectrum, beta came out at 0.11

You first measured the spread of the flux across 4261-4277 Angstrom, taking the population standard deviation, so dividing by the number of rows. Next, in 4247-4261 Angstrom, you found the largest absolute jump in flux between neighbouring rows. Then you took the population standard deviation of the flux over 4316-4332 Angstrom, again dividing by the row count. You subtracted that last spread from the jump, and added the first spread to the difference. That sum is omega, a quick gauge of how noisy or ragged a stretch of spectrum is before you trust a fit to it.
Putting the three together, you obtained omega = 5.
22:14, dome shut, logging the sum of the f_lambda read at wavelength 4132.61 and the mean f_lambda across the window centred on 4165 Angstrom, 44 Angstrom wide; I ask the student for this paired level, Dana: 42.7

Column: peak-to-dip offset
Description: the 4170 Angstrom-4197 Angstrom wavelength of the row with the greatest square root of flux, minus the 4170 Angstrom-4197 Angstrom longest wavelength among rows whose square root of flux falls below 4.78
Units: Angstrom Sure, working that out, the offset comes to -21.2 Angstrom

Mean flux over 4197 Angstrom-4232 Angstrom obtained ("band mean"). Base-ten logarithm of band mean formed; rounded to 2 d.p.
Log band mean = 1.32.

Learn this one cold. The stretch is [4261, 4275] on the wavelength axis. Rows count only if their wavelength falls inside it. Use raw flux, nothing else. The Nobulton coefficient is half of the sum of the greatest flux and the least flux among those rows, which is 22.5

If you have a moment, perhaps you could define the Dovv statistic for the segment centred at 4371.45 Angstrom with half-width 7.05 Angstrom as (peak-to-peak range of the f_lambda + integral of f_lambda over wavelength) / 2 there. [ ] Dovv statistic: 173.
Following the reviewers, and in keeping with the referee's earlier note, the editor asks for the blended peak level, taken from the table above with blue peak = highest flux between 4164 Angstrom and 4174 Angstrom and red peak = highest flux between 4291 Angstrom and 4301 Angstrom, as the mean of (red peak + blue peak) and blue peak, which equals 31.6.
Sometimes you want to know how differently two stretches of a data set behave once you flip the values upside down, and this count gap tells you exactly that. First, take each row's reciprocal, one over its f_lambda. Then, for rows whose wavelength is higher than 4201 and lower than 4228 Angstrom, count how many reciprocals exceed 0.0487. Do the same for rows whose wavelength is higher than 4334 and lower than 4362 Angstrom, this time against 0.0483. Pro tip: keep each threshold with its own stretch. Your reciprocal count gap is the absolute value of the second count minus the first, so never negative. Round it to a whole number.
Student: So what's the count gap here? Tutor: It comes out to 4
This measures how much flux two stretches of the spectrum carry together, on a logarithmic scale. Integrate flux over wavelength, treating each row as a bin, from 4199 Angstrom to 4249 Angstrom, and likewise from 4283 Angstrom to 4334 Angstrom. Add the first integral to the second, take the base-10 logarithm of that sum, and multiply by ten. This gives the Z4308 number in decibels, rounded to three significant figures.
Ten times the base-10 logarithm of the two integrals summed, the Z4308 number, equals 33.3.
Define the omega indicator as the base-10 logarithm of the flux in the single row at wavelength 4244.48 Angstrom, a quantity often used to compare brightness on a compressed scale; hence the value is 1.38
